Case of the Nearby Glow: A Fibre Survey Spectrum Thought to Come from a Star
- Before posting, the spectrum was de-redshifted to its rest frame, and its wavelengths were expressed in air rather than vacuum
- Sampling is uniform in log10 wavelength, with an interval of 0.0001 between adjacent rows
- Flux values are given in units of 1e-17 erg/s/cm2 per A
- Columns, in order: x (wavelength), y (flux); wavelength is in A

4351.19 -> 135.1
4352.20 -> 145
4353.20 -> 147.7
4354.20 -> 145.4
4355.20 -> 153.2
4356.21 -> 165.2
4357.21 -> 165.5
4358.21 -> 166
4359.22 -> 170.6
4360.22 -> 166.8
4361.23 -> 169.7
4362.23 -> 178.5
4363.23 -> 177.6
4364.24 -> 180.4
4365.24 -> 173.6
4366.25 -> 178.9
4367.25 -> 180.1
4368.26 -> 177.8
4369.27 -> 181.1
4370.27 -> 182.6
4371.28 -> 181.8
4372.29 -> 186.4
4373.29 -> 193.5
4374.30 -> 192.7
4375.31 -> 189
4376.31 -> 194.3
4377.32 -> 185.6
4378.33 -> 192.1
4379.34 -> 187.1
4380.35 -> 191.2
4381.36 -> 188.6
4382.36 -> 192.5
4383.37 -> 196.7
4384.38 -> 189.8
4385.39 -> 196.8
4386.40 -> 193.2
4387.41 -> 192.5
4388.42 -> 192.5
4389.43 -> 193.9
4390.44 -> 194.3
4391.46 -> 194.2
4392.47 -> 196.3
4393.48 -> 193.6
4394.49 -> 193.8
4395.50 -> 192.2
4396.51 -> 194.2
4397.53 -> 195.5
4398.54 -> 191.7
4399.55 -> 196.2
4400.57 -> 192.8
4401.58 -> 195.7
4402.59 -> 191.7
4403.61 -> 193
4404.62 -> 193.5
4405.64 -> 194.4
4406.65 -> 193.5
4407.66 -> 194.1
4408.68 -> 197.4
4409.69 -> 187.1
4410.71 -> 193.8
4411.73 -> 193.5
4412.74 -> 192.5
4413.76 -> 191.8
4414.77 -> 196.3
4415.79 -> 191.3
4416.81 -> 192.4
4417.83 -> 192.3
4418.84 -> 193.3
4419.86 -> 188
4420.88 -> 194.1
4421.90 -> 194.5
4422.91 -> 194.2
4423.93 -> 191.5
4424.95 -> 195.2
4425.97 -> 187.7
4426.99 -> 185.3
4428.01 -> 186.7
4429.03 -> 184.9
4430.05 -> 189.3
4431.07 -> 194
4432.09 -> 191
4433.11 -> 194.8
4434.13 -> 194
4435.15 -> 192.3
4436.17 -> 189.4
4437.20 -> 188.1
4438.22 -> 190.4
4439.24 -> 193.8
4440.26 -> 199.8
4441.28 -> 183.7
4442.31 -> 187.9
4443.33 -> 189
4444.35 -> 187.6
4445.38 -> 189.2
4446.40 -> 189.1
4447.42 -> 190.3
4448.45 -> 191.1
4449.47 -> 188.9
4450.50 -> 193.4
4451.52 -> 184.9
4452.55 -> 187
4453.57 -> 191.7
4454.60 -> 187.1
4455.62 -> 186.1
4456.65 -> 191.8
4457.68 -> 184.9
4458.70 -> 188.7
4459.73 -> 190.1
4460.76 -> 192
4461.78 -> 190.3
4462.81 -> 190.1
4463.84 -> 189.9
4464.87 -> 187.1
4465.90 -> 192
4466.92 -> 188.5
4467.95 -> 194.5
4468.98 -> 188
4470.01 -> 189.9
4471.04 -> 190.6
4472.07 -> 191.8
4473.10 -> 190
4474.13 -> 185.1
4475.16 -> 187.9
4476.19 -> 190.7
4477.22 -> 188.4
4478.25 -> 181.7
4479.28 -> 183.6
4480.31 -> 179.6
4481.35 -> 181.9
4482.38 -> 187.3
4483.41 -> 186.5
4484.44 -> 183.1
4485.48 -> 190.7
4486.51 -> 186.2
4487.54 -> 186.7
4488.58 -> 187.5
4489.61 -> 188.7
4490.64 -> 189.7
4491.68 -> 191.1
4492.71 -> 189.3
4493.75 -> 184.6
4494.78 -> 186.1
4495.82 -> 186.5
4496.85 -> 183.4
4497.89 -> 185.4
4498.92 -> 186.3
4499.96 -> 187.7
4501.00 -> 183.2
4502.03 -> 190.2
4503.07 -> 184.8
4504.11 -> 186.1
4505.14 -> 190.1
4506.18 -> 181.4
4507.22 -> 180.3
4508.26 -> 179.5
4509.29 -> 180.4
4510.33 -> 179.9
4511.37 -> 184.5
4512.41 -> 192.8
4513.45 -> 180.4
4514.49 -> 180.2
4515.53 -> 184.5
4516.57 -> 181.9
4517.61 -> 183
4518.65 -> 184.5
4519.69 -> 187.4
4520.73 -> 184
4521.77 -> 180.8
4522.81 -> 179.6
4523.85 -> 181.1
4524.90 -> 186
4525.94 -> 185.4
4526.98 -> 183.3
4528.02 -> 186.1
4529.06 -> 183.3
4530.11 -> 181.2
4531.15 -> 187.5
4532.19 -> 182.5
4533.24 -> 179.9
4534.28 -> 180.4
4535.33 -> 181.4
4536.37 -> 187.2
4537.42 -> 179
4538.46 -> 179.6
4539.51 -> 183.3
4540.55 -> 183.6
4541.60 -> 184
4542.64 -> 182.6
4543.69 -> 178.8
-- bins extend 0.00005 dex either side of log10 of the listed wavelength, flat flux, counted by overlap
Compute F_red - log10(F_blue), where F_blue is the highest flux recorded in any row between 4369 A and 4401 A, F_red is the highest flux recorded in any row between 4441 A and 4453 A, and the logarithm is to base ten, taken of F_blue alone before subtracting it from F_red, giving 191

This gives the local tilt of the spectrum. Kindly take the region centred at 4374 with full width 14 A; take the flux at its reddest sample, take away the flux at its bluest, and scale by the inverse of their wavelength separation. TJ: 0.85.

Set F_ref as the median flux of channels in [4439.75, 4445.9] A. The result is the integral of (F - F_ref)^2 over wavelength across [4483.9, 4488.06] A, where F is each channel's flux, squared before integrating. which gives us 43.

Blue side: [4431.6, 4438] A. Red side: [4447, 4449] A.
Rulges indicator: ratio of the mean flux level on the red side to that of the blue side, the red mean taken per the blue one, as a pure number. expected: 1.00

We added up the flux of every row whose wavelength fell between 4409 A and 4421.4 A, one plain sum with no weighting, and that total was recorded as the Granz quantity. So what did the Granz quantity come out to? 2306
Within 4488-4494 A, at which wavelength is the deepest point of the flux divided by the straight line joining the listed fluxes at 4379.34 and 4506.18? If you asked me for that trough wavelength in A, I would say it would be 4493.75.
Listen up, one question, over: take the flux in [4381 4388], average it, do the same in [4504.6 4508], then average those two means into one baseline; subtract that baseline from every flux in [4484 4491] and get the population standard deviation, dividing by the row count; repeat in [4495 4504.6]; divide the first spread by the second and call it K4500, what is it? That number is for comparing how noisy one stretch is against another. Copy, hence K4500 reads 1.1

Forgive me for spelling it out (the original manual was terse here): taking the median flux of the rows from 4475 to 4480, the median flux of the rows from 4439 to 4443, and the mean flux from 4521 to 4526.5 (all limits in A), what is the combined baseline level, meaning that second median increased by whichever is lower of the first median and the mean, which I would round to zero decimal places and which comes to 373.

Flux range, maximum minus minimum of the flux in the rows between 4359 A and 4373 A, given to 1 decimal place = 19.6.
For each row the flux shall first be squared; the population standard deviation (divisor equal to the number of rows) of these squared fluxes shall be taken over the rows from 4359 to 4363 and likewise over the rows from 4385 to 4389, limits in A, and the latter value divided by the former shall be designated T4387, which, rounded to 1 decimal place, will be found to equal 0.5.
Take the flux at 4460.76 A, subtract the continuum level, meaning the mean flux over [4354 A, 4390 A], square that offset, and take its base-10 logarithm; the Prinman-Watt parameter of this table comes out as 2.0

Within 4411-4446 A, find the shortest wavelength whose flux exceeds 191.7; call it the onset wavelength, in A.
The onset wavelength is 4411.73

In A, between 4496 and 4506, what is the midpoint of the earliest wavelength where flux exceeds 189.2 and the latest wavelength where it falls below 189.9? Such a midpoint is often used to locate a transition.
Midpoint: 4503.1 A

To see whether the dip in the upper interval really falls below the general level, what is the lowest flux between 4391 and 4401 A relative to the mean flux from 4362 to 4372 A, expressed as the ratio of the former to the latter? 1.07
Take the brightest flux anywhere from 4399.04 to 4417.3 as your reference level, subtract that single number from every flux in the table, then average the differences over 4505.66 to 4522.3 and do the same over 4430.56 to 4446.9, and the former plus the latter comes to -21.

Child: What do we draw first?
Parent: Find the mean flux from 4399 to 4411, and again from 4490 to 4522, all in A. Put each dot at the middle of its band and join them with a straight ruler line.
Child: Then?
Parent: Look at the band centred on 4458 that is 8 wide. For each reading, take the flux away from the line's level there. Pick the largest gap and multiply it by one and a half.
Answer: 6.2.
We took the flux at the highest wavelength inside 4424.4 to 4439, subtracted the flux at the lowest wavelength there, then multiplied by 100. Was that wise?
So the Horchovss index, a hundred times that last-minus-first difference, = -480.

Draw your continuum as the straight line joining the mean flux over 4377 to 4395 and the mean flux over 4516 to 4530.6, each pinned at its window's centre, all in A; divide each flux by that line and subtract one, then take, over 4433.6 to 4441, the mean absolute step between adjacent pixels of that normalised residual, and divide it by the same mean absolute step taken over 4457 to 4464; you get 1.9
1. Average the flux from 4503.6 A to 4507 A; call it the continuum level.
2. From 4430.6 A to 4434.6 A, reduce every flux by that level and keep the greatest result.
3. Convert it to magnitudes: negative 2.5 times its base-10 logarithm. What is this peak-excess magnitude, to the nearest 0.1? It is -2.4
